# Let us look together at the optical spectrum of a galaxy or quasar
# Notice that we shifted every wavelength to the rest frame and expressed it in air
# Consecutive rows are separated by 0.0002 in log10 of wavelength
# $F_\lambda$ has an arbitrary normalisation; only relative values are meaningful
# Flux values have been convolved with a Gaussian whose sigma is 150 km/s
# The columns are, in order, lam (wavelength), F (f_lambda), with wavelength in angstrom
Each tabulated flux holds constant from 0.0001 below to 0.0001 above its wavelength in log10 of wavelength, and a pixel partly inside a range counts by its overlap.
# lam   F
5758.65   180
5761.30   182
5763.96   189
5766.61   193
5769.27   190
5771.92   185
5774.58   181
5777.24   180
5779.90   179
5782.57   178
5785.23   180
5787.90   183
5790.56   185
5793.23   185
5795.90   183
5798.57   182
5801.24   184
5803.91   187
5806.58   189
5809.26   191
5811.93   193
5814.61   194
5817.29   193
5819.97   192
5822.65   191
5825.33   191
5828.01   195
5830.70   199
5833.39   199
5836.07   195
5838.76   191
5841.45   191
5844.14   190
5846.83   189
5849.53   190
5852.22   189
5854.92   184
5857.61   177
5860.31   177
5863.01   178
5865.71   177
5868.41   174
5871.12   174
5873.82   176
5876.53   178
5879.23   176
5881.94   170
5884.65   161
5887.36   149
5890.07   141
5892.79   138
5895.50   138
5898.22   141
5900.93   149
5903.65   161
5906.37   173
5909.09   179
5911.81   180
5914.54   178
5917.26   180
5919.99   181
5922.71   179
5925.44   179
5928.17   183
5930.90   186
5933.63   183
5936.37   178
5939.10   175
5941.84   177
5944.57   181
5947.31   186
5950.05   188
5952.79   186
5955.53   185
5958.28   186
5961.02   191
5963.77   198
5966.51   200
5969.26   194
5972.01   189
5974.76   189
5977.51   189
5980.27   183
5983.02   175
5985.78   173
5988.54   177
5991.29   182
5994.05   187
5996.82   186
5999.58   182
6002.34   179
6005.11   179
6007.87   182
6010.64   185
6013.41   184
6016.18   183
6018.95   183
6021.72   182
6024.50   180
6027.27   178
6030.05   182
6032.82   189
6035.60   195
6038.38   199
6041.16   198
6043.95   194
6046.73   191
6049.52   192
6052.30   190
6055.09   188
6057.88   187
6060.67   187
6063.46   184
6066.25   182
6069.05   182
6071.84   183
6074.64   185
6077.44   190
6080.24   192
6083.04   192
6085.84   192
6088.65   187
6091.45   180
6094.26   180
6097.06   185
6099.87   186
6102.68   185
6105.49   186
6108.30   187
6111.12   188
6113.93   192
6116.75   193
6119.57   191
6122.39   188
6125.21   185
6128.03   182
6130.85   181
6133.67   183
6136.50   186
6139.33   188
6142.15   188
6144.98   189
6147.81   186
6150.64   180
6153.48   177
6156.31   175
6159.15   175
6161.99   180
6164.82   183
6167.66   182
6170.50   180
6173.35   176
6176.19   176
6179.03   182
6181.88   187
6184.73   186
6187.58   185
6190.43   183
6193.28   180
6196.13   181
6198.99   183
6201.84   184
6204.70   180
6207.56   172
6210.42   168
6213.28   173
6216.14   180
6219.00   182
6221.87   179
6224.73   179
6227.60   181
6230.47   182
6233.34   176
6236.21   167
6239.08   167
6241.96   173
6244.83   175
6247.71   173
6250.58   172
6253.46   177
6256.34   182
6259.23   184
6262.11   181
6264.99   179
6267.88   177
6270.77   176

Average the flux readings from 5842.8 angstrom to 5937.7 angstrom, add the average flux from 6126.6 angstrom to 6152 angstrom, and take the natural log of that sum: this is 5.88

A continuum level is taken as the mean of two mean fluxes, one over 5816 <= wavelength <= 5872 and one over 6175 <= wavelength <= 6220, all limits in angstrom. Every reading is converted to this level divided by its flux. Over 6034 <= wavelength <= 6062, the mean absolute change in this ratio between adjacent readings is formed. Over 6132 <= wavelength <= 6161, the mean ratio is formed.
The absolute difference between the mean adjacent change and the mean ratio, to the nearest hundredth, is 1.00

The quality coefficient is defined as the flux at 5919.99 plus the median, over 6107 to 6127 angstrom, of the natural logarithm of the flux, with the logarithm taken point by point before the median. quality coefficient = 186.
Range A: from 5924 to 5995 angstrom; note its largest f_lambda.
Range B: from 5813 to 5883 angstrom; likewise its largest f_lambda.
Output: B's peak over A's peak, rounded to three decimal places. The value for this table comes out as 0.995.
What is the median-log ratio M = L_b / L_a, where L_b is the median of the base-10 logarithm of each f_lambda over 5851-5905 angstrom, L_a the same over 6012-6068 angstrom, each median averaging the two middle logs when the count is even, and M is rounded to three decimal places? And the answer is 0.986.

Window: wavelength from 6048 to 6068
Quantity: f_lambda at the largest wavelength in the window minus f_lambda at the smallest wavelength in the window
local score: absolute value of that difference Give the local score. 10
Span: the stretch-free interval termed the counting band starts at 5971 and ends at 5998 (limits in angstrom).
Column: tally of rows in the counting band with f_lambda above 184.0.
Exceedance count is 5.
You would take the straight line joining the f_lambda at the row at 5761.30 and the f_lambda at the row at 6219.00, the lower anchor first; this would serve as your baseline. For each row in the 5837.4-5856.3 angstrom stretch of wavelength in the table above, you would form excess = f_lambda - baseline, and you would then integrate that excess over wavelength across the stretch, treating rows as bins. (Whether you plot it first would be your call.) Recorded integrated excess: 135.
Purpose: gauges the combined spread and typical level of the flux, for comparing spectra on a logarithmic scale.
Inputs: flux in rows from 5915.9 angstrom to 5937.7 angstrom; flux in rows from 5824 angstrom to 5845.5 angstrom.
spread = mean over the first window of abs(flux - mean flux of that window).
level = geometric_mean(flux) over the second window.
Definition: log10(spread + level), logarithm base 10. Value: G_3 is 2.29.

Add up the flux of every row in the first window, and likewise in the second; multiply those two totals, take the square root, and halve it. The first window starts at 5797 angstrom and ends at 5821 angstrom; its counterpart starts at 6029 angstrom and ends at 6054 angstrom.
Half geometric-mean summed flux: 859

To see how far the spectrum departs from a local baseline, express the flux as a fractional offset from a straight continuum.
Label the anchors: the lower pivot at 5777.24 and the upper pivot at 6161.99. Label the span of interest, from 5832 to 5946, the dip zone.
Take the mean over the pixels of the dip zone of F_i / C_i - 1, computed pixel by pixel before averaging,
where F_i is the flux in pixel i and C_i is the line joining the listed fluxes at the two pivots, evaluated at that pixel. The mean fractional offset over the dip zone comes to -0.028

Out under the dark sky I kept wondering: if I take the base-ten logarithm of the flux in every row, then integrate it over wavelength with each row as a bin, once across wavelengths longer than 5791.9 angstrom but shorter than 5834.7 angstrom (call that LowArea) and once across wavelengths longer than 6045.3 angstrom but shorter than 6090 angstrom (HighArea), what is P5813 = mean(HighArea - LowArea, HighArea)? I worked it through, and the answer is 52.8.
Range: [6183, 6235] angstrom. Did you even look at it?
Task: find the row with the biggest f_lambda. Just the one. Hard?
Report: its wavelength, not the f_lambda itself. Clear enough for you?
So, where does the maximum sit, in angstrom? 6184.73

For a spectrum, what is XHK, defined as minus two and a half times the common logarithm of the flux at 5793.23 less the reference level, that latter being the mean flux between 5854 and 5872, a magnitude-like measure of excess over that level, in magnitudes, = -2.2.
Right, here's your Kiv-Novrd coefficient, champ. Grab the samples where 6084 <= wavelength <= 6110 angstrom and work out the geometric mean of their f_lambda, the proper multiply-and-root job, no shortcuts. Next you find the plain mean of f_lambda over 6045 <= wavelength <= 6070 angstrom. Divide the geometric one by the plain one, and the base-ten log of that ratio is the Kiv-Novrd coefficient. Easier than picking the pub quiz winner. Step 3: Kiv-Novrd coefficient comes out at 0.00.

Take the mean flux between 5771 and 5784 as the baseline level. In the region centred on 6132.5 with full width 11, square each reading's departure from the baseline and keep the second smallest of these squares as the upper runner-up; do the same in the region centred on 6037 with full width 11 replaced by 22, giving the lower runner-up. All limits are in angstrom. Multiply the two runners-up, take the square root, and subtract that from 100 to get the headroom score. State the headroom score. 96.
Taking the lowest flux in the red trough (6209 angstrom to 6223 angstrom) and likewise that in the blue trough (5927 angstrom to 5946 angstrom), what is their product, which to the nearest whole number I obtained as 29400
